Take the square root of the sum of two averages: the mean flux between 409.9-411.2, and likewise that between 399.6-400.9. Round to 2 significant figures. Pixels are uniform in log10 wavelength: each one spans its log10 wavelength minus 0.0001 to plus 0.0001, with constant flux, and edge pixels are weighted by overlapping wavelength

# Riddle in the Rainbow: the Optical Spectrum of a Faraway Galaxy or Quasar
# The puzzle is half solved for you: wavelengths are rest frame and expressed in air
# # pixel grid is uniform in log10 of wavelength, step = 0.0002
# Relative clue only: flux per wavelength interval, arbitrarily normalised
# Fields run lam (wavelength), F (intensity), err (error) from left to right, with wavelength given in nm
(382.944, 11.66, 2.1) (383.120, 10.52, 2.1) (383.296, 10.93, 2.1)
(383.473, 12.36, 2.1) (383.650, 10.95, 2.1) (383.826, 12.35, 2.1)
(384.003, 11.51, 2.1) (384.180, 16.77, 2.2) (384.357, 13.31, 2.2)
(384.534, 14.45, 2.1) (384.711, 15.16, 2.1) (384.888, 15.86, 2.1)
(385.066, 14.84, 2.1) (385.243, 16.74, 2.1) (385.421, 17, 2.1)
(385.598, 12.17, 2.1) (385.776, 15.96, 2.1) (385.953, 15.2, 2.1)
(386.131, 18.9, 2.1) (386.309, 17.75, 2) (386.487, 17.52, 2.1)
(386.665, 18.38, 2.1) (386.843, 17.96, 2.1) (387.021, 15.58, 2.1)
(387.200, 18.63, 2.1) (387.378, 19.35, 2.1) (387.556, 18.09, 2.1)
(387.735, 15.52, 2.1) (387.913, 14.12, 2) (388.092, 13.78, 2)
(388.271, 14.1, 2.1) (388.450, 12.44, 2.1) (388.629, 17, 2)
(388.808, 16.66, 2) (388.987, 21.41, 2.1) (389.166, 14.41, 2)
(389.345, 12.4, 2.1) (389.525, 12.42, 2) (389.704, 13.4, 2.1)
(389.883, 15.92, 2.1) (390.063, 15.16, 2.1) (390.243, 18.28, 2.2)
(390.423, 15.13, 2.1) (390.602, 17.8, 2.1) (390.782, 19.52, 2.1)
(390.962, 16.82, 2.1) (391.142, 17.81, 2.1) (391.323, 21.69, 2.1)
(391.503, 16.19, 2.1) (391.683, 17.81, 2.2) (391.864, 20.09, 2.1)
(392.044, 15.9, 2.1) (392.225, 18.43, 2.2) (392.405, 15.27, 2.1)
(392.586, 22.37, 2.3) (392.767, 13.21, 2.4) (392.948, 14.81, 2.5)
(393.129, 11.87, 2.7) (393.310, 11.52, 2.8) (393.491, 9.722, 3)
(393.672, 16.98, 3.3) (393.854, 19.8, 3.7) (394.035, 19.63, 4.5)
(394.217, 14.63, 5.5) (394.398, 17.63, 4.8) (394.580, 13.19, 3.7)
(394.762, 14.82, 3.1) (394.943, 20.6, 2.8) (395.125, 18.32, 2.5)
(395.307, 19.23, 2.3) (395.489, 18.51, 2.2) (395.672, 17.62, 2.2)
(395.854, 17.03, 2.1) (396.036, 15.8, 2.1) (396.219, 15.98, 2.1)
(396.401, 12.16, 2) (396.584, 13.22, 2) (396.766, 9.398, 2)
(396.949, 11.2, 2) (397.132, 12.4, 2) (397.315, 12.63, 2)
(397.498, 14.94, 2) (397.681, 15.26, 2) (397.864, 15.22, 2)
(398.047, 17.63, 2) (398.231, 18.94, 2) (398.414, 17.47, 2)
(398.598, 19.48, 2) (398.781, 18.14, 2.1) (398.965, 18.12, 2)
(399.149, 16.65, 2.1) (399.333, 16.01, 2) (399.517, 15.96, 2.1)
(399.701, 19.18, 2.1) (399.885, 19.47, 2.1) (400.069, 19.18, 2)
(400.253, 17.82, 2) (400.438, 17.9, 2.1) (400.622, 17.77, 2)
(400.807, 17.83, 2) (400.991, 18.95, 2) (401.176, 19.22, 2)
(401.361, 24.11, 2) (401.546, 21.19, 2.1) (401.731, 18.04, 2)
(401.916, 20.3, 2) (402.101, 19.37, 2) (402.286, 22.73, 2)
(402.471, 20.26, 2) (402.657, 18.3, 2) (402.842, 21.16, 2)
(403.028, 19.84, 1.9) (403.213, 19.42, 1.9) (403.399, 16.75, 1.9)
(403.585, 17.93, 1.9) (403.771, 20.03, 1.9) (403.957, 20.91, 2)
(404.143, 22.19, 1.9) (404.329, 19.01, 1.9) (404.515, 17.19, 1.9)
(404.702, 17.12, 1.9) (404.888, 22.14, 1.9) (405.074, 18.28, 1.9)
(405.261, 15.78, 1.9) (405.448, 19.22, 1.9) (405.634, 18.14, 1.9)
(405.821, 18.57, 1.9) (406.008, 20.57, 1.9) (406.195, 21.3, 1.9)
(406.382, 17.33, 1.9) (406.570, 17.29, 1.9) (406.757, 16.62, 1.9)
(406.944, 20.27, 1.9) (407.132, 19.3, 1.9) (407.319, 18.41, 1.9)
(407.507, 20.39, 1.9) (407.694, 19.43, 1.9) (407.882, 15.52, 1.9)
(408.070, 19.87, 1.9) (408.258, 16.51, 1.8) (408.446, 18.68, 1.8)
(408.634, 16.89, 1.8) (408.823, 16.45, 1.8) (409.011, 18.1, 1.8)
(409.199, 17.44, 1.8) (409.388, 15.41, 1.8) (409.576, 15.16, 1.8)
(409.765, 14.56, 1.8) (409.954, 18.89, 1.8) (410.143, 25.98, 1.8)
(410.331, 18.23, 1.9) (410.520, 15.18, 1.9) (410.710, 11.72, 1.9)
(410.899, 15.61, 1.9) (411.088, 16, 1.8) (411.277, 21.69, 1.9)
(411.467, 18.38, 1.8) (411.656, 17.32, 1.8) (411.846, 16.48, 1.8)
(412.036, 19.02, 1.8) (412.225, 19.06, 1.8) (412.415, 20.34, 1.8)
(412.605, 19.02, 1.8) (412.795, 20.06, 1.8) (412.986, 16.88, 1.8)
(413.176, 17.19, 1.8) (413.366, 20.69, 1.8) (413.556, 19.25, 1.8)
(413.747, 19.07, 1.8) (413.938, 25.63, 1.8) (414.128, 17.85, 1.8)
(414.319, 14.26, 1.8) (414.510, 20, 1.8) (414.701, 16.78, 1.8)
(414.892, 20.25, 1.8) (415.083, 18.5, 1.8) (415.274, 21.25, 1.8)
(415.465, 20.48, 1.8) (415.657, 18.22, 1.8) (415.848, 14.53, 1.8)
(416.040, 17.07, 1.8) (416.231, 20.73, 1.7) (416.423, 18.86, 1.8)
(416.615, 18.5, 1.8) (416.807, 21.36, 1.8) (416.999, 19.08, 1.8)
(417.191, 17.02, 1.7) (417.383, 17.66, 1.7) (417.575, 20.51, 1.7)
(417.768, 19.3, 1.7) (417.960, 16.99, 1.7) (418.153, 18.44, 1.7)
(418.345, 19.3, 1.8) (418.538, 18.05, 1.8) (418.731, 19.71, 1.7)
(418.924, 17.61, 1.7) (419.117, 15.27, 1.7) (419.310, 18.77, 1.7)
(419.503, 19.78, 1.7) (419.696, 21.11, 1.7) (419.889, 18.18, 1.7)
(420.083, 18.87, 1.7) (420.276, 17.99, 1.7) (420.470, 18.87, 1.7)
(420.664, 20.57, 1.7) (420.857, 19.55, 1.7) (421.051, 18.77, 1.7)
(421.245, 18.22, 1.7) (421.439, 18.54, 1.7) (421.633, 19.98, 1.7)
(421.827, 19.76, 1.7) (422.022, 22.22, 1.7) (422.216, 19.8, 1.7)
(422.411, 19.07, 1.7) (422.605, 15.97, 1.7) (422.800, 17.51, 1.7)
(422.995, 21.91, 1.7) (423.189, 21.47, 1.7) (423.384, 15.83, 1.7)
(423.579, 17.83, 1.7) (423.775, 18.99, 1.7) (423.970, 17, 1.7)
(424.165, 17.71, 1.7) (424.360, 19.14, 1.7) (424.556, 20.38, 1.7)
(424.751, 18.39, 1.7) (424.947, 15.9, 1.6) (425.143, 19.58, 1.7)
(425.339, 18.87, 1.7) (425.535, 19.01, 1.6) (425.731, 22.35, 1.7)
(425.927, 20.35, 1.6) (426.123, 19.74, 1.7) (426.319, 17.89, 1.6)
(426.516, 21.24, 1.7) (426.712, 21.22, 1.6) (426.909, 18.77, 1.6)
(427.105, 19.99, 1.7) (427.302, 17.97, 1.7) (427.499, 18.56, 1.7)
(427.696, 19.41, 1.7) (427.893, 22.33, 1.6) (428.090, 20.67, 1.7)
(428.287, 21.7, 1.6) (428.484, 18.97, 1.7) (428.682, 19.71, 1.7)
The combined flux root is 6.0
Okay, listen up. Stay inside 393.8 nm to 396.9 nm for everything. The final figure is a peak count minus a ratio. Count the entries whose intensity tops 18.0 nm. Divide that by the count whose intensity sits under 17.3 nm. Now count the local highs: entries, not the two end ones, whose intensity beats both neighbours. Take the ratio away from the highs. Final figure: 4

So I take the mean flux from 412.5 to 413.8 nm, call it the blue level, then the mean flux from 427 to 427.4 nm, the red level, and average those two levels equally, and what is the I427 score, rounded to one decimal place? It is 18.9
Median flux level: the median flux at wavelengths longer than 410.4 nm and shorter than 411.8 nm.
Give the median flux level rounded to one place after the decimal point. 16.0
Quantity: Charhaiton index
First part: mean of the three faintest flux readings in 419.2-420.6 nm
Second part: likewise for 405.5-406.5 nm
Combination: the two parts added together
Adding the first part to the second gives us 36.3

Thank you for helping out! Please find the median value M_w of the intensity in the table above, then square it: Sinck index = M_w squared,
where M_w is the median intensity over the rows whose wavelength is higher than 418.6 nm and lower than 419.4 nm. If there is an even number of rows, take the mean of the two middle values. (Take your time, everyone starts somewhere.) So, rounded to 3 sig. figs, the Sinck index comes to 331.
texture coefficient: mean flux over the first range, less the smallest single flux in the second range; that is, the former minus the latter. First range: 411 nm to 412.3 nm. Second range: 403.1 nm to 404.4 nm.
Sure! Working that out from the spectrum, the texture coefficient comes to 1.5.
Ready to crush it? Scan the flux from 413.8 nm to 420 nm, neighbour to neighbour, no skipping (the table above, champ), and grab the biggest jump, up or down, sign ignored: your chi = 7.8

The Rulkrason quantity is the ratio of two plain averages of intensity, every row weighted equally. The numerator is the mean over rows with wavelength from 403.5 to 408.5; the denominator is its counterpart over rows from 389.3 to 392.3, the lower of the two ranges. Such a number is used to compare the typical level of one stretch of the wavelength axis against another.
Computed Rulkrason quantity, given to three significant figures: 1.12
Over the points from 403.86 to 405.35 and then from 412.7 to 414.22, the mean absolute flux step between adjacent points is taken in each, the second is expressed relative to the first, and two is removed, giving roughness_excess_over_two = -0.71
